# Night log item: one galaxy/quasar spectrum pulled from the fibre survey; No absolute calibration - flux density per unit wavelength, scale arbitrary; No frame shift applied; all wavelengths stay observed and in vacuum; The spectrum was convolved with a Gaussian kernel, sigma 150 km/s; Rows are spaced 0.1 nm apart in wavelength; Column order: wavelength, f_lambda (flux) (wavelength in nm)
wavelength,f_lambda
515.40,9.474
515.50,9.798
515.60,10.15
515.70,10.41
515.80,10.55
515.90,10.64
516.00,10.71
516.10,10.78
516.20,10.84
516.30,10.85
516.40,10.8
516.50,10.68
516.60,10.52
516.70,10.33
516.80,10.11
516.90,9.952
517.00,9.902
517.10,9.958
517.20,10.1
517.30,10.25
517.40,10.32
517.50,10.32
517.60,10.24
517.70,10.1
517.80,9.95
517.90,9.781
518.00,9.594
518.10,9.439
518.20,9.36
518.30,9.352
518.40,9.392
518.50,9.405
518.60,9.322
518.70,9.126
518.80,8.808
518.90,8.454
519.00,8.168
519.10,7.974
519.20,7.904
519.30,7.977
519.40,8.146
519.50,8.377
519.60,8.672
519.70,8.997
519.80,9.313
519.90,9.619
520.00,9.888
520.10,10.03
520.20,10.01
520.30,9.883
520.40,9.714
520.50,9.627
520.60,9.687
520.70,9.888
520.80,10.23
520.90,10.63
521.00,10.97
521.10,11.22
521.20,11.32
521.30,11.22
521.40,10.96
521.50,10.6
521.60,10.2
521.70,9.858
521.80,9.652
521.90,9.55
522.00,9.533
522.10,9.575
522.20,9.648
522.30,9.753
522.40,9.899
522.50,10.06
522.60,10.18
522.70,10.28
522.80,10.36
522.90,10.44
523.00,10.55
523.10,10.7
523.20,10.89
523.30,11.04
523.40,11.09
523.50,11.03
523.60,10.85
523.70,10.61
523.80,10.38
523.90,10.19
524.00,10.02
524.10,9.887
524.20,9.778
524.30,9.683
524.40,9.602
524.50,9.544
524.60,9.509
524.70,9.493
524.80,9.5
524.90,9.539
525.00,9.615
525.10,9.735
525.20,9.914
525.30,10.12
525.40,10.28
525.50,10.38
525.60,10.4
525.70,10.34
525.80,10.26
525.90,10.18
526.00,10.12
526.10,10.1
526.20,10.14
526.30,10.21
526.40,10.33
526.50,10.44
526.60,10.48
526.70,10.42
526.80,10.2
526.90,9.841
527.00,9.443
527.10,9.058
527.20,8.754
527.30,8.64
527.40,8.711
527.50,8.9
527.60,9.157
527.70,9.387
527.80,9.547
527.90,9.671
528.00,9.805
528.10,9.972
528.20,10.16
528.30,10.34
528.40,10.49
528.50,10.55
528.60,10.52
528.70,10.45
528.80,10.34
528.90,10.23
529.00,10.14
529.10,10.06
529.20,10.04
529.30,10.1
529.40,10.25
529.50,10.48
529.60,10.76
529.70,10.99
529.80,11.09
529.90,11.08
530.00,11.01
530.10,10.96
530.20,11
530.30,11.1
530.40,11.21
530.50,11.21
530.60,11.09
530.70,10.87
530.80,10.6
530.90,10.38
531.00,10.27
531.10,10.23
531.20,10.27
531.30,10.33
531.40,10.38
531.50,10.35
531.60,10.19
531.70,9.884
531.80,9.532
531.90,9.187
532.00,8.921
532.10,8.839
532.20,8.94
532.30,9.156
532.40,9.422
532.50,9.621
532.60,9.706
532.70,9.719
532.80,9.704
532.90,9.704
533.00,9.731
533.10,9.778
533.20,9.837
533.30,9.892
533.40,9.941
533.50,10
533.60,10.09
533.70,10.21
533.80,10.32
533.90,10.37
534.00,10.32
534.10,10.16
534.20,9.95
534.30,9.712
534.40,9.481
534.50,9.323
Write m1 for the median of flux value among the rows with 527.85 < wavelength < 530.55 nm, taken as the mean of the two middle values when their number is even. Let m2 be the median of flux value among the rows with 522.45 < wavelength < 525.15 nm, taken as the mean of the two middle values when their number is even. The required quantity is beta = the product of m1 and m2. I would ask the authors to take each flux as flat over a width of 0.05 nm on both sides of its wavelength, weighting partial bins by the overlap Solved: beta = 107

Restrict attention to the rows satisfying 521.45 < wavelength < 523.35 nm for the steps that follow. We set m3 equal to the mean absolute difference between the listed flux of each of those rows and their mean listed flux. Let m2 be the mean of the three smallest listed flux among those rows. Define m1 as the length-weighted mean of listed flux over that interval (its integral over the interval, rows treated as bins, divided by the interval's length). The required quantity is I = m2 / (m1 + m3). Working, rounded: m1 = 10.1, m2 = 9.55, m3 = 0.398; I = 0.906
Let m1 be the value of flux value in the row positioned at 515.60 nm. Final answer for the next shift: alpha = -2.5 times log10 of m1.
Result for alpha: -2.52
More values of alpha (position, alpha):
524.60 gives -2.45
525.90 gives -2.52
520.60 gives -2.47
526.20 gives -2.52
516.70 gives -2.54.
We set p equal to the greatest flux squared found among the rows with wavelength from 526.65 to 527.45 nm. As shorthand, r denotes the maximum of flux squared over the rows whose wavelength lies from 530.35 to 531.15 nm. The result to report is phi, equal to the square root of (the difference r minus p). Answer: 4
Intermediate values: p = 109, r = 126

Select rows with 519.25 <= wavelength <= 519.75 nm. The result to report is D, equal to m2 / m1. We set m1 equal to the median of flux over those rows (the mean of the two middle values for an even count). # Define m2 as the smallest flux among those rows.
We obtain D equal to 0.95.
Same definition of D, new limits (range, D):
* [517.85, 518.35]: 0.99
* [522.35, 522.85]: 0.97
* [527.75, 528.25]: 0.97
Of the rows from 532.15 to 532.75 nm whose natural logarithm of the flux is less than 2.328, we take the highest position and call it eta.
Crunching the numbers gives 532.70 nm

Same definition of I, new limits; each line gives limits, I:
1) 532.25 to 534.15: 0.928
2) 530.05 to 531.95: 0.873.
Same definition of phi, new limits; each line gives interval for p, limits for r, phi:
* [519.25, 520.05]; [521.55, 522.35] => 3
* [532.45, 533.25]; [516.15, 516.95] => 5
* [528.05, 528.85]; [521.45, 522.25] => 1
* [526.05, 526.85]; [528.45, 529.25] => 1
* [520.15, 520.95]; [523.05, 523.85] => 3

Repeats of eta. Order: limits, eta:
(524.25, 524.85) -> 524.80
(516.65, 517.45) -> 517.30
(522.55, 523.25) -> 522.60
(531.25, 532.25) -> 532.20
